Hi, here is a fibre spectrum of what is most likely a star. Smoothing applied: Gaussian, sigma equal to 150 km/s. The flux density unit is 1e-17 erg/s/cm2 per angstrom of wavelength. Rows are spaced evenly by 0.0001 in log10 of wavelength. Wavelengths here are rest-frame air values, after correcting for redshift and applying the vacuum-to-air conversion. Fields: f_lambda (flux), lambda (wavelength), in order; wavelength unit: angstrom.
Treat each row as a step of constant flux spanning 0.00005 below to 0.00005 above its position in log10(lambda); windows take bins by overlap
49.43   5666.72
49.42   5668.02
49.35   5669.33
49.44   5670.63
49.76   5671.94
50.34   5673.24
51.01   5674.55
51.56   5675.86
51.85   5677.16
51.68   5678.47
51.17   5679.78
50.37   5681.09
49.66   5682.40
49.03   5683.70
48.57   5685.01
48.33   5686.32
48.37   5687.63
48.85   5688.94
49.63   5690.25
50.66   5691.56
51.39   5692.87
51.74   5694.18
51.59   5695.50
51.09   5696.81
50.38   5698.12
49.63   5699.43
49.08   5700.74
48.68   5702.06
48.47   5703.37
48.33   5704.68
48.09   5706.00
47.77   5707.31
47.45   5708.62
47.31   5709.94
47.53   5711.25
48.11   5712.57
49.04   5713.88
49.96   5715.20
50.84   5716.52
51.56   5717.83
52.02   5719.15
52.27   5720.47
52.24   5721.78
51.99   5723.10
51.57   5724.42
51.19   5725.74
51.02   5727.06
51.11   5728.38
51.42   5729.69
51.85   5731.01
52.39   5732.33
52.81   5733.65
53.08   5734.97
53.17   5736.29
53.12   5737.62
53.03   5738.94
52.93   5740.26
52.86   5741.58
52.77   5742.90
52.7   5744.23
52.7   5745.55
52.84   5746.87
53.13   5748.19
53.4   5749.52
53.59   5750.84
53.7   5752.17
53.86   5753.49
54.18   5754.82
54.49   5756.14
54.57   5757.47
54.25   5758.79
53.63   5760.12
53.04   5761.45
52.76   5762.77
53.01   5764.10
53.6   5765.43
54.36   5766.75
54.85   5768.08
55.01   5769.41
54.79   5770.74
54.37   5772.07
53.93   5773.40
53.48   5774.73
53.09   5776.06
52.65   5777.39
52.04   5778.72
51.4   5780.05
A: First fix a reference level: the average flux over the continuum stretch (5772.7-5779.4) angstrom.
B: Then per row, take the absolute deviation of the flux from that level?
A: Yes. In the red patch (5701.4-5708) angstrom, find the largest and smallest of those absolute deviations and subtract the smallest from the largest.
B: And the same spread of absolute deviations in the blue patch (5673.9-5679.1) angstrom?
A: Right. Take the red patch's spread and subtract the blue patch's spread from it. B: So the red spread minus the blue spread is 0.1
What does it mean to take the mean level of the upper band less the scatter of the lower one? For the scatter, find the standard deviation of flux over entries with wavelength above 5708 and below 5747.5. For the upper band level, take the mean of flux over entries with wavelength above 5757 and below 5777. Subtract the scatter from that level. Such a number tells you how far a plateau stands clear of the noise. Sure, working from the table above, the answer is 52.1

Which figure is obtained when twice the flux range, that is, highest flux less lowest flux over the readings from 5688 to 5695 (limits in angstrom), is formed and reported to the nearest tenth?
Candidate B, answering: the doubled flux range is 5.8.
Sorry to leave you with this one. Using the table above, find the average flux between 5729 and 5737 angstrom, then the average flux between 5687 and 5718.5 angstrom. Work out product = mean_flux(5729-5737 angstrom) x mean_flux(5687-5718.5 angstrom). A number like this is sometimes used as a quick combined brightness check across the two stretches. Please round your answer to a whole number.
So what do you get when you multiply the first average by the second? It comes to 2591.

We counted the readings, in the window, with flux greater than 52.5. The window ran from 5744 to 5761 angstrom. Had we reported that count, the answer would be 13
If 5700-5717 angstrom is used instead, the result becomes 0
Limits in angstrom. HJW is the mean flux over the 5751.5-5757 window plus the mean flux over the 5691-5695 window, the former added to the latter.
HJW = 105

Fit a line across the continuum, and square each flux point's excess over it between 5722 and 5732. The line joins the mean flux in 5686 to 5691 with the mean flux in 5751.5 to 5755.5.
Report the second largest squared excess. 0.7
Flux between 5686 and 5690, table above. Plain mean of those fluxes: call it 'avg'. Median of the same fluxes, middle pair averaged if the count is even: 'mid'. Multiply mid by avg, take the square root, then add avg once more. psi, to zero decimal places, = 97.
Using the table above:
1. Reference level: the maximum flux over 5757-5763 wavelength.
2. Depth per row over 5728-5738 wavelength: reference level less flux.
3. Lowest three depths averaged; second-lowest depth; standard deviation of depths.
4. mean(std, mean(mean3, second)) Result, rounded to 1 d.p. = 1.1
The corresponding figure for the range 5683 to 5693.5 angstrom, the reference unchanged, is 2.5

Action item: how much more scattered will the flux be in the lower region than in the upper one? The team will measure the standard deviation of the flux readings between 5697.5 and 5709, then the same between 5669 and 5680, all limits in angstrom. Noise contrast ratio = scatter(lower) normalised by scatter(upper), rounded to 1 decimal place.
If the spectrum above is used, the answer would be 1.1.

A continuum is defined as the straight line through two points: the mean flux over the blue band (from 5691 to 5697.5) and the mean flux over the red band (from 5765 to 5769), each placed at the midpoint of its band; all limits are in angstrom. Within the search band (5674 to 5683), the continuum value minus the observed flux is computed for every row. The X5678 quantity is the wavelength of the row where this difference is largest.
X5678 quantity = 5682.40 angstrom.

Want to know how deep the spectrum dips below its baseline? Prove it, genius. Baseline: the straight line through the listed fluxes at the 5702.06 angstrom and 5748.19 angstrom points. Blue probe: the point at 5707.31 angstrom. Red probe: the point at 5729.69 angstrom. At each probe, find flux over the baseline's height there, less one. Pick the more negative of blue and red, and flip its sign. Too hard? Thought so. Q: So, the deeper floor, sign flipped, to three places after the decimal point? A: 0.029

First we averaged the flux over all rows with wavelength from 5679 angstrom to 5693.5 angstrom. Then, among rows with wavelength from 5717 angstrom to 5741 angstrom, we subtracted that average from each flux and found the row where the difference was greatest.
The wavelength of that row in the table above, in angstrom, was 5736.29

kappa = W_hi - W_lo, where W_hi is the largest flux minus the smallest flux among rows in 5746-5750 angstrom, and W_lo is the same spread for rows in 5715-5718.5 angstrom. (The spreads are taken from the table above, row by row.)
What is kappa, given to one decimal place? -1.0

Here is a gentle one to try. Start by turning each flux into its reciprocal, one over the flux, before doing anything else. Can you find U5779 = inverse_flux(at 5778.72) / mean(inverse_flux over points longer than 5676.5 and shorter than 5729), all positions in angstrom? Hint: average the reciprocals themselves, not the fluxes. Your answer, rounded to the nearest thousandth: 0.960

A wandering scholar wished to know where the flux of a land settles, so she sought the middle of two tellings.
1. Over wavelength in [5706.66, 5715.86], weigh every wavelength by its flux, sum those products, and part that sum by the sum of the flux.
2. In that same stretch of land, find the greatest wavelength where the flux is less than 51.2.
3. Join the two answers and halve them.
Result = 5713.2 angstrom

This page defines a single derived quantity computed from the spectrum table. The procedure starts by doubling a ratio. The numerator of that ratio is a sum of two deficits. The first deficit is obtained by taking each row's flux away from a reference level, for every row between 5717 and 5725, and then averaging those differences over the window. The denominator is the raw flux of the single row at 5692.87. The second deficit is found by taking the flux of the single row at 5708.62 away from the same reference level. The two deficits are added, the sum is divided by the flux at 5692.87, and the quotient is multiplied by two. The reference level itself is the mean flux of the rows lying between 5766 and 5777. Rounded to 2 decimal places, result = 0.35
